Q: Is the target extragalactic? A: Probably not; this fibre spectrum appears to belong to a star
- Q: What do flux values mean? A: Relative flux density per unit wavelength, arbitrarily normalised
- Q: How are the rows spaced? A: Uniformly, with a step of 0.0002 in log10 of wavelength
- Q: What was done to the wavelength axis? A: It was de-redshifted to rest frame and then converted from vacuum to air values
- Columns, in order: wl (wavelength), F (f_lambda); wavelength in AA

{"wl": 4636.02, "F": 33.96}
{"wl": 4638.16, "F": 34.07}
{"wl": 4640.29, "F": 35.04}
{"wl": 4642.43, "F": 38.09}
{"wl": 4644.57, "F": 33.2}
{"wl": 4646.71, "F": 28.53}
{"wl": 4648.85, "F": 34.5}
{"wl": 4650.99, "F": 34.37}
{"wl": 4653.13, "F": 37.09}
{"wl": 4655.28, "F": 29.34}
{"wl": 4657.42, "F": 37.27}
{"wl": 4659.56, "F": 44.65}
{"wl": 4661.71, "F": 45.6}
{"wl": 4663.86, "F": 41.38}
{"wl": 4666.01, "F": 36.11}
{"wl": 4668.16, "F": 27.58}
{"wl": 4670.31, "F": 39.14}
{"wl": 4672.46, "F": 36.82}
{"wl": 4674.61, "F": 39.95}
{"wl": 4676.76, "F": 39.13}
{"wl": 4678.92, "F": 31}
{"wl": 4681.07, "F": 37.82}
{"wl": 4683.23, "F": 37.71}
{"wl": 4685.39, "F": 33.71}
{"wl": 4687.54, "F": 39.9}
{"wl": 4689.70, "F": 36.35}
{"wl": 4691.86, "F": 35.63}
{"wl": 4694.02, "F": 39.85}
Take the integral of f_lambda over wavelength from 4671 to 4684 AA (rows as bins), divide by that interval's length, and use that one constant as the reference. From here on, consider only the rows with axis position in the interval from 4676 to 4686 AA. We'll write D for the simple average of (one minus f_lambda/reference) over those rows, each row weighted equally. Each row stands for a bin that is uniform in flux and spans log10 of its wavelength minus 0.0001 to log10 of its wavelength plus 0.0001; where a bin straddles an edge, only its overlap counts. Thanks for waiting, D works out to 0.03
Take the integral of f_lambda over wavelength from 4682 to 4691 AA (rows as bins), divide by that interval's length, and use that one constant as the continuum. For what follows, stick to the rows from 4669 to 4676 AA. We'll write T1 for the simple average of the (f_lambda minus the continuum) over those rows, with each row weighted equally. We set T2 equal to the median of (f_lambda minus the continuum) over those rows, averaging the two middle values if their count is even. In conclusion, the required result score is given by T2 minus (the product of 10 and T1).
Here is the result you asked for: -15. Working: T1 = 2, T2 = 2.2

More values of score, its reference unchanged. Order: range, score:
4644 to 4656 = 38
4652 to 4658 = 24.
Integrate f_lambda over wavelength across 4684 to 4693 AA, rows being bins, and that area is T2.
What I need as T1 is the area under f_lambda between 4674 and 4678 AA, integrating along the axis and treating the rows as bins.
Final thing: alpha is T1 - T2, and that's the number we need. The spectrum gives -172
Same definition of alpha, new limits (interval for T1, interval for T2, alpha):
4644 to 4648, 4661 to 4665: -49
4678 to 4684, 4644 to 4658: -254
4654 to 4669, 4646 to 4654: 293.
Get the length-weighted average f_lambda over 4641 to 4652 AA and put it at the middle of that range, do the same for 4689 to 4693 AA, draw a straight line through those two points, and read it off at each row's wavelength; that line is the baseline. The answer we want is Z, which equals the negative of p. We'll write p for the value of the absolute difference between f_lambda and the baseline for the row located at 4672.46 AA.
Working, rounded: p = 1.7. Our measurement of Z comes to -1.7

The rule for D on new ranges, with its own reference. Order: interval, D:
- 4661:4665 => -0.17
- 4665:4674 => 0.06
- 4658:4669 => -0.05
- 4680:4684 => -0.02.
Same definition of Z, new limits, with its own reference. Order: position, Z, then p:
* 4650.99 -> -0.4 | 0.4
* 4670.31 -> -4.2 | 4.2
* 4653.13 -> -3.0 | 3.0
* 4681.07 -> -2.3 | 2.3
